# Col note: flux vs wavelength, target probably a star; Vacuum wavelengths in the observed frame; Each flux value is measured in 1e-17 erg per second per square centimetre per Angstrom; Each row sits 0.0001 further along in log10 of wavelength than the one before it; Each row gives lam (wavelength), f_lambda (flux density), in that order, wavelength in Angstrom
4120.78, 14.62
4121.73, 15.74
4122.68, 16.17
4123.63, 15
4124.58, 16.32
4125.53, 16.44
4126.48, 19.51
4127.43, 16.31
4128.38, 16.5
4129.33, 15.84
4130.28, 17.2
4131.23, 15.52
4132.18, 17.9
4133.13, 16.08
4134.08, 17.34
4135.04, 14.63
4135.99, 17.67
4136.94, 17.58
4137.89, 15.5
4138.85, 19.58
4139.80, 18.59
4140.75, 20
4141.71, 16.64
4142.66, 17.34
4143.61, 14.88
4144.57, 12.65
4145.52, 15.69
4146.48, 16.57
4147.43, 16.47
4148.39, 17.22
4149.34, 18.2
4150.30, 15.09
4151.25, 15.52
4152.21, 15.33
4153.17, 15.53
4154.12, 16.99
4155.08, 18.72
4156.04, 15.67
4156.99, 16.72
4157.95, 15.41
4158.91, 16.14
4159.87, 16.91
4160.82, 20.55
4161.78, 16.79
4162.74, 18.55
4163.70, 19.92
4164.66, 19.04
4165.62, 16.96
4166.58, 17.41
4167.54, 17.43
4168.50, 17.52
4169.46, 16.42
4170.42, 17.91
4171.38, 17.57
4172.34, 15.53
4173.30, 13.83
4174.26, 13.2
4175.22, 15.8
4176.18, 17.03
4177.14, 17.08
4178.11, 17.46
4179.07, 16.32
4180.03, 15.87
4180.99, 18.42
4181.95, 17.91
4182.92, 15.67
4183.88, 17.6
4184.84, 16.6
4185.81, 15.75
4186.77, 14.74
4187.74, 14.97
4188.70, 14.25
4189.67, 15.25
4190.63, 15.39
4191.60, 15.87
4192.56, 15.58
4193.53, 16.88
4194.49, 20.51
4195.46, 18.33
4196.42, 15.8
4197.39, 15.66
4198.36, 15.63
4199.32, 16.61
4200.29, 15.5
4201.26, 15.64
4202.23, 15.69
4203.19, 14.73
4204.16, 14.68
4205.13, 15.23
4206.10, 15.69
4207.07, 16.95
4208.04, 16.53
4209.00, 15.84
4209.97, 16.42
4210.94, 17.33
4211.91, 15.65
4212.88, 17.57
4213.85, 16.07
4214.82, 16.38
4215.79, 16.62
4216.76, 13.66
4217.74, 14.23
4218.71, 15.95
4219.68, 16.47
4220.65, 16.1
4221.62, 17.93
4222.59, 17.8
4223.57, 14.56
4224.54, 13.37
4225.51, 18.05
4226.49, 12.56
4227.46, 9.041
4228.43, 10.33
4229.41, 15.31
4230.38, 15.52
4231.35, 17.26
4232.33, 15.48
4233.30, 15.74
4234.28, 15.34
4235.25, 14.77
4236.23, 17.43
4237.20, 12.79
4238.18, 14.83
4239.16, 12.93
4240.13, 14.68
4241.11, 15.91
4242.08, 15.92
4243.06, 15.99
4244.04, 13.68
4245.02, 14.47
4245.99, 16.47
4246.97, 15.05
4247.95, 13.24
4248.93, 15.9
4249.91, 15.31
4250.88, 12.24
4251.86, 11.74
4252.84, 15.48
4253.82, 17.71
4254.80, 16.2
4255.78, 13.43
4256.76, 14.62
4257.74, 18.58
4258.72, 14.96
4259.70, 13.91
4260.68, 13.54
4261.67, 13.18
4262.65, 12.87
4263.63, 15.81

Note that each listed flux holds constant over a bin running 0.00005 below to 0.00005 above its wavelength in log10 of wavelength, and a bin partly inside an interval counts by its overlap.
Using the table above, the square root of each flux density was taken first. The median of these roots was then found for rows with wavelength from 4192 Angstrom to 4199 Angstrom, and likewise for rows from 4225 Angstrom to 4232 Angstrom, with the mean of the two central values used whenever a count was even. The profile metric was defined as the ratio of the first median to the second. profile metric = 1.02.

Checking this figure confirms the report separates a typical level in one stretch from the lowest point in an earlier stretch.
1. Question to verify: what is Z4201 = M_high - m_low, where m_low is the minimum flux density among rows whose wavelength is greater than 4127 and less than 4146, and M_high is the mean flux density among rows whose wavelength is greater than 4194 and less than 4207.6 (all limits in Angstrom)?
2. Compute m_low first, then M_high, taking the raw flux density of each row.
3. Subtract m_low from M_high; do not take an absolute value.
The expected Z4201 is 3.5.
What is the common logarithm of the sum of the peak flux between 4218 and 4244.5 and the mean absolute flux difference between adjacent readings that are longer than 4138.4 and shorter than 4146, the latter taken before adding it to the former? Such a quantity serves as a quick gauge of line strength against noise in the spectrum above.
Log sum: 1.30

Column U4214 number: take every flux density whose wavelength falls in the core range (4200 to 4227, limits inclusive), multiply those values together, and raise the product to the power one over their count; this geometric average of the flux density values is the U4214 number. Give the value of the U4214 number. 15.8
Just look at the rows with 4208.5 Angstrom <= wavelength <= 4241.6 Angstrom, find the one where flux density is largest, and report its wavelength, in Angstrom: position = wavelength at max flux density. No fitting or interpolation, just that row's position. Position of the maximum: 4225.51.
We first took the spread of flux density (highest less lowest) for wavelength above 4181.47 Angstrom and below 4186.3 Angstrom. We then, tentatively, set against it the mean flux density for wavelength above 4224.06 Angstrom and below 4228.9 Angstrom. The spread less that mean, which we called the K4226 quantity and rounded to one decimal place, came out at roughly -10.4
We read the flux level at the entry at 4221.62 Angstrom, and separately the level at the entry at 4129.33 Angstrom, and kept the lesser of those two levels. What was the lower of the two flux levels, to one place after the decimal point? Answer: 15.8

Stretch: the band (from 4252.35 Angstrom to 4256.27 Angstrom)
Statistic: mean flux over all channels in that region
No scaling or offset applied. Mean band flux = 15.7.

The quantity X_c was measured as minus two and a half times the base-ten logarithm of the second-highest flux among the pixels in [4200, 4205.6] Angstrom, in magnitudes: -2.99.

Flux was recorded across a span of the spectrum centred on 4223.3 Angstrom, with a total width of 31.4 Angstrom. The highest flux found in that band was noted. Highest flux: 18.05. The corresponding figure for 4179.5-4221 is 20.51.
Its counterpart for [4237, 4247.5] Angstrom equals 16.47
